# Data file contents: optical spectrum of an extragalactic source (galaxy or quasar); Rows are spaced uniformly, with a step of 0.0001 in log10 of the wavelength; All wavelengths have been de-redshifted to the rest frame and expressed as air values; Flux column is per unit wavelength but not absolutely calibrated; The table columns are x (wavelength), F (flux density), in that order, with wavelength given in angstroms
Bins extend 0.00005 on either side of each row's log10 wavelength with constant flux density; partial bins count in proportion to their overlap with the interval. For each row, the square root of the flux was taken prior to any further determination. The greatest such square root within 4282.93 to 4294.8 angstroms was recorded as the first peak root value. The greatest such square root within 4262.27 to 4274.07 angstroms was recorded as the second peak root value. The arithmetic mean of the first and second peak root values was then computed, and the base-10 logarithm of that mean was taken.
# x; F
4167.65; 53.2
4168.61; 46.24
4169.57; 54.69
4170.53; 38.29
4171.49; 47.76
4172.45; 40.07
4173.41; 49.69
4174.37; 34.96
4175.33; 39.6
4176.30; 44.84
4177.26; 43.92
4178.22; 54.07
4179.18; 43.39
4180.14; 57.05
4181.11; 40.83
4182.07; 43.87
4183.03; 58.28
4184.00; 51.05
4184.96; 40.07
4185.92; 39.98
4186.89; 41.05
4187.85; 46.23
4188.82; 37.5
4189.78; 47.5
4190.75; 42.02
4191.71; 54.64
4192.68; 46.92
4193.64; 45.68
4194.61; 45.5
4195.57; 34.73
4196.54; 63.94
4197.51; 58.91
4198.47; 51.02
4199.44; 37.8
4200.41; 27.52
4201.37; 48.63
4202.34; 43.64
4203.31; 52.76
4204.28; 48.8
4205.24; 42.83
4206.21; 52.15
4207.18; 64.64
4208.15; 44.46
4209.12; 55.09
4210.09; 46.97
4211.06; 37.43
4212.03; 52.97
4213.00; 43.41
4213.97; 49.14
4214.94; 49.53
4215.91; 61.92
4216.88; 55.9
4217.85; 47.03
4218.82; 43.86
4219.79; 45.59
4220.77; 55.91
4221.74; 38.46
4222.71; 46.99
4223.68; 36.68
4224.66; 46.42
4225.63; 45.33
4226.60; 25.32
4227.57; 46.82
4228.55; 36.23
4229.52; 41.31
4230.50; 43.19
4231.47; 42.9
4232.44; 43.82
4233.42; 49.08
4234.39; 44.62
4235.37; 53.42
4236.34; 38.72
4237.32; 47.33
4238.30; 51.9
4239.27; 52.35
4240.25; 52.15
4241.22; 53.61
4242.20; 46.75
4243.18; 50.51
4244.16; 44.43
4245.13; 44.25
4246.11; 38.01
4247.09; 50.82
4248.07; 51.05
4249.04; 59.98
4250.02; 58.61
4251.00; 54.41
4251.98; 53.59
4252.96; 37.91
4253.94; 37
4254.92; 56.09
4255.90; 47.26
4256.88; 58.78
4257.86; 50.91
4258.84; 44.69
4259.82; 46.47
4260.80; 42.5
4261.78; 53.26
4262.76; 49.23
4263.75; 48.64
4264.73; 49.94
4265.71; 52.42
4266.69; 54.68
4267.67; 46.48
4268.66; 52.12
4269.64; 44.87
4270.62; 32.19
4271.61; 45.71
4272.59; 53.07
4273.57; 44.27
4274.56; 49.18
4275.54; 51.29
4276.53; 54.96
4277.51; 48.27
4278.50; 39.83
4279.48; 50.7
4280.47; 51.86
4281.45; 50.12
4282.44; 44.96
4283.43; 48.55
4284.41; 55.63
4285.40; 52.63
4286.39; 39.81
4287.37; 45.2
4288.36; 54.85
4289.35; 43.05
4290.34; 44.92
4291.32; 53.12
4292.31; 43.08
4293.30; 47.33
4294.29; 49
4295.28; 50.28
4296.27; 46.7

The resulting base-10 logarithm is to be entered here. 0.871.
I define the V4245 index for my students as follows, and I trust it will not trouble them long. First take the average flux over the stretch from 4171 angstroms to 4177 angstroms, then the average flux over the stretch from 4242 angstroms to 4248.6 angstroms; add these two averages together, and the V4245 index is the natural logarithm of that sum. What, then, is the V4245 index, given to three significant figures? 4.49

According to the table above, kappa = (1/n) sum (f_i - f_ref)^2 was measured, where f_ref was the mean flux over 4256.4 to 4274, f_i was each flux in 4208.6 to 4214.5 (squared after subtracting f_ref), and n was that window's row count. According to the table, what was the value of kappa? 35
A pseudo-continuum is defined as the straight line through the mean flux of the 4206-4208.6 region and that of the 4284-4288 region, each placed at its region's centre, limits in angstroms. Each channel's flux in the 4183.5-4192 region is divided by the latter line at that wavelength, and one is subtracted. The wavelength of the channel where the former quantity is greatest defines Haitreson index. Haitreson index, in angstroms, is 4191.71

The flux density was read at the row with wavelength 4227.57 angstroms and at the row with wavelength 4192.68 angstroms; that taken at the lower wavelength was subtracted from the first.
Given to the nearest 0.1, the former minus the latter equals -0.1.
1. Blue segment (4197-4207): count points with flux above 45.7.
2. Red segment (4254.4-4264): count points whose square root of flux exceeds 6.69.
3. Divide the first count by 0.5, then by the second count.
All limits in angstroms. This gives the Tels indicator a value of 1.5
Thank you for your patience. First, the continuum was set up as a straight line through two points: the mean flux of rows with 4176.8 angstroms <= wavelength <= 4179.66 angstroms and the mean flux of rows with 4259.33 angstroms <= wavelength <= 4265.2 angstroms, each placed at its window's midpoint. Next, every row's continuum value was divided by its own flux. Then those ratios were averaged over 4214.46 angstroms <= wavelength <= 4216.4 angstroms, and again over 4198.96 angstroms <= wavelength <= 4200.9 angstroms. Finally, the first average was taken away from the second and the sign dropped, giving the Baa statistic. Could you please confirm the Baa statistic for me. 0.62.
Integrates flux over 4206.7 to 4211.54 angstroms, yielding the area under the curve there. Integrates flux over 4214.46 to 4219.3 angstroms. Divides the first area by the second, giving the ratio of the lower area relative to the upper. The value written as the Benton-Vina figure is 0.96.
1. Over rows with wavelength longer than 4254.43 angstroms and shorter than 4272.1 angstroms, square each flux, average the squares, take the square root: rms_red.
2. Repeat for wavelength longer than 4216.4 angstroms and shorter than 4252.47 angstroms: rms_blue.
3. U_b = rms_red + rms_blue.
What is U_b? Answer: 96.5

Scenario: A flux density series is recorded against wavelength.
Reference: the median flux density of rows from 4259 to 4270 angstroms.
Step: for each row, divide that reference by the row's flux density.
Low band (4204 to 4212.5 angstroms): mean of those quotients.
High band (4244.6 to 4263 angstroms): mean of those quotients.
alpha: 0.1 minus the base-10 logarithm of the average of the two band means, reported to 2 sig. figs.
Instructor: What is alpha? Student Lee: 0.091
